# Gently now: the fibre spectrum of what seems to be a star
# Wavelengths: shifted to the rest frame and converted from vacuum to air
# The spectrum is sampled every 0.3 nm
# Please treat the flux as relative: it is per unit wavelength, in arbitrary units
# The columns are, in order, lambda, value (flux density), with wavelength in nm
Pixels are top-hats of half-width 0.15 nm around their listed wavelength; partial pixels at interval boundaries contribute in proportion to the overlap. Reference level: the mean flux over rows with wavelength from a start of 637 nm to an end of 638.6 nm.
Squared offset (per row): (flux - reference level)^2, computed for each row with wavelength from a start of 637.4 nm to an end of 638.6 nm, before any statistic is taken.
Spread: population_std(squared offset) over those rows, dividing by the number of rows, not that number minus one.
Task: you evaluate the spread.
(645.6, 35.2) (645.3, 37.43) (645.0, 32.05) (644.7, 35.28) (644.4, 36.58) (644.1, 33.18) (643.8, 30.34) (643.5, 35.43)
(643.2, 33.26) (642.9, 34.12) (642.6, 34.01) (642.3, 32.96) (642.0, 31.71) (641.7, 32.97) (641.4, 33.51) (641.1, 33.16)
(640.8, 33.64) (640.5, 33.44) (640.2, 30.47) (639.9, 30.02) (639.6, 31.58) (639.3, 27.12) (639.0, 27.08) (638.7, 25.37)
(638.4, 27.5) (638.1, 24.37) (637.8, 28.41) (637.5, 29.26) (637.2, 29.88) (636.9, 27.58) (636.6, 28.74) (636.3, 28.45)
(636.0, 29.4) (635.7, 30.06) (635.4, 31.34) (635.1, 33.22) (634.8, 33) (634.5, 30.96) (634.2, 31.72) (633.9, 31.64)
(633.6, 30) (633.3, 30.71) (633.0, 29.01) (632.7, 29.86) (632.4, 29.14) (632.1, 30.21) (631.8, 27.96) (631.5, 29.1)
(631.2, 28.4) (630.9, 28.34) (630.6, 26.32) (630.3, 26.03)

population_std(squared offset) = 5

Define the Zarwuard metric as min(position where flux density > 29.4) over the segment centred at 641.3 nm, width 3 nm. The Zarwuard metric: 639.9 nm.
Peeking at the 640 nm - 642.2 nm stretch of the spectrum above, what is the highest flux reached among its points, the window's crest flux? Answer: 33.64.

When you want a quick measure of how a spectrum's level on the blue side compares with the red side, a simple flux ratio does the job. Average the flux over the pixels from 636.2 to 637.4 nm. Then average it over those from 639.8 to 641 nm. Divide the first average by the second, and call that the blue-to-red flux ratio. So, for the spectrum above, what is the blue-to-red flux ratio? 0.90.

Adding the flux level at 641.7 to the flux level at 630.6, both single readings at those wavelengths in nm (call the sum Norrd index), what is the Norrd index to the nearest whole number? 59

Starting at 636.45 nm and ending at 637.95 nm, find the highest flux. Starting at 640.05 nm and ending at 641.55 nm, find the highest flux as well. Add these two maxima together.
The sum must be 63.5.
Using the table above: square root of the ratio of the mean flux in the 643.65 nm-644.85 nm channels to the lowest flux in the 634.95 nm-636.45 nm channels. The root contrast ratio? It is 1.09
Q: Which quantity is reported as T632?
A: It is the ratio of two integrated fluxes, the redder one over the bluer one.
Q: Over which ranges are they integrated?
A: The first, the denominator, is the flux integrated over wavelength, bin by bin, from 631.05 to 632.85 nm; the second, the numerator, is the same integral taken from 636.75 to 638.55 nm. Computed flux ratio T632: 0.96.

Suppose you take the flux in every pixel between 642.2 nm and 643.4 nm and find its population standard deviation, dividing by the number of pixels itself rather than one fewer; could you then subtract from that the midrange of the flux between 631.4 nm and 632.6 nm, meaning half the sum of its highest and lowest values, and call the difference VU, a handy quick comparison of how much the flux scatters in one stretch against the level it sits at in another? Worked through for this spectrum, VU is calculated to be -28.6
